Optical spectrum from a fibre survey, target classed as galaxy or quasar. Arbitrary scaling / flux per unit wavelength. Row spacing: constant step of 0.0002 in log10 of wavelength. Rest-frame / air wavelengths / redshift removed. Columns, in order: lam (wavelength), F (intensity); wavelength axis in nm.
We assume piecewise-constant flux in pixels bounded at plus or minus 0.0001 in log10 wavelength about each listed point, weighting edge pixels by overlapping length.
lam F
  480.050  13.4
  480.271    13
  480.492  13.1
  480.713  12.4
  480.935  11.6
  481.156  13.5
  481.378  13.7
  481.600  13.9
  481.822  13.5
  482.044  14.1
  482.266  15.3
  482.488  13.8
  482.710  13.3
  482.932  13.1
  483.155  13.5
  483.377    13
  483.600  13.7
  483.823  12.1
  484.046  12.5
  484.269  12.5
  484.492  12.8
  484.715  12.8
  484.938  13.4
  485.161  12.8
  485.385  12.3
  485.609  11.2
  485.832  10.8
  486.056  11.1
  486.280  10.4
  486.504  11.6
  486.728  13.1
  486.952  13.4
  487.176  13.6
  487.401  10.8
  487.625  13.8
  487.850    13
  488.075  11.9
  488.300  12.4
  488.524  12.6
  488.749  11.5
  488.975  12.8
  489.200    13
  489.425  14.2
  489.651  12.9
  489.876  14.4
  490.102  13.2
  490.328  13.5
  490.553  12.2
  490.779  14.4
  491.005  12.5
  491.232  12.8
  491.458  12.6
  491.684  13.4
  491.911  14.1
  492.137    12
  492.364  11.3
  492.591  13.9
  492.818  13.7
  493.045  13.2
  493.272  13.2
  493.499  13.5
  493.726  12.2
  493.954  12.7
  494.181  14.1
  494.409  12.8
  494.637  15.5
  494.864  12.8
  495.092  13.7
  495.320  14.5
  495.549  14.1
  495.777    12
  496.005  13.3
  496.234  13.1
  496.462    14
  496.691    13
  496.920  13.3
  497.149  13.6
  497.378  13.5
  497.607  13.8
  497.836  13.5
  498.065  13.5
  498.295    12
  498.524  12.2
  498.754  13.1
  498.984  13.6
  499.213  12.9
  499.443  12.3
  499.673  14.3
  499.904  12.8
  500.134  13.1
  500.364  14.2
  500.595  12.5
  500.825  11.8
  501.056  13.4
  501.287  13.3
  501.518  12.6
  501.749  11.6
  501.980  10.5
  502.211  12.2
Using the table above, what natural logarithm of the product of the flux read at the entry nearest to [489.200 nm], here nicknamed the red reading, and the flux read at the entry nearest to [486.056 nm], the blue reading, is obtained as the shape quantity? 4.97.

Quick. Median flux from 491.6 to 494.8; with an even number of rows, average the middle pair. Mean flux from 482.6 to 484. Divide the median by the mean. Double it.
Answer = 2.03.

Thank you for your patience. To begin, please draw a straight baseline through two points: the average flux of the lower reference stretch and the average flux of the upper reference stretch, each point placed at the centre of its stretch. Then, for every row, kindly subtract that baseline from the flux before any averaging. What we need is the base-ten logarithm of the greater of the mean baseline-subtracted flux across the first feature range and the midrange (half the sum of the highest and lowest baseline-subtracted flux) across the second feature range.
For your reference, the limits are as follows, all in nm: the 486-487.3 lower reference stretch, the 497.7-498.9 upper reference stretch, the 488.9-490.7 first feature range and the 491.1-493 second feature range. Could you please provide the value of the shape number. -0.05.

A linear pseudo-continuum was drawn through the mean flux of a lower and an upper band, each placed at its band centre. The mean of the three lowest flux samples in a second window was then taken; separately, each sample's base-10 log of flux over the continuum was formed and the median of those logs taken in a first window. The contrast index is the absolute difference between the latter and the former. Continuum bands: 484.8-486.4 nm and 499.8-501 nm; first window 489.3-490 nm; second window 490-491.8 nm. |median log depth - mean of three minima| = 12.4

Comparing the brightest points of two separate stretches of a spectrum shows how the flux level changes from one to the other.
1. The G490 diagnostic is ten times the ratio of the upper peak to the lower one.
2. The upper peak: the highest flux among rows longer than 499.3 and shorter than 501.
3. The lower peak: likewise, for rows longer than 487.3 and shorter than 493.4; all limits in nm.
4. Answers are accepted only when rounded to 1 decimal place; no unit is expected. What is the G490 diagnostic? 9.9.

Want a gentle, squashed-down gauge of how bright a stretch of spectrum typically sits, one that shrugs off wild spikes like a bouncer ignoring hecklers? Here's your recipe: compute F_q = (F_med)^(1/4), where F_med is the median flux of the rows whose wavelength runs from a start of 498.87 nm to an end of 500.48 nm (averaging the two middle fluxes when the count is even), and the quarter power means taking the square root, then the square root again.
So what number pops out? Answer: 1.902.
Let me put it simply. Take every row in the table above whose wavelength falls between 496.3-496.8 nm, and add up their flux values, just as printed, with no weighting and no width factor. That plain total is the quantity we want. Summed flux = 27.0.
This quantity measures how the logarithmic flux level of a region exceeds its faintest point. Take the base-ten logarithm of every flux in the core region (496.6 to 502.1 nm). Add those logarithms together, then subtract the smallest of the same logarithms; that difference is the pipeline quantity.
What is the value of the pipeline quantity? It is 25.6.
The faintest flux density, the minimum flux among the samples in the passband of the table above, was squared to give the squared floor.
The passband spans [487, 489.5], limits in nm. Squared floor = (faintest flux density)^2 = 117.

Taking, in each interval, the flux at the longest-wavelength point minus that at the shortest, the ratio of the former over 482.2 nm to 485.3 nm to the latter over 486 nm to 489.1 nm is -1.5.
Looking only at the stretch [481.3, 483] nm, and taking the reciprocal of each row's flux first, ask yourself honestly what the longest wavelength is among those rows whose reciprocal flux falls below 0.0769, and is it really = 482.932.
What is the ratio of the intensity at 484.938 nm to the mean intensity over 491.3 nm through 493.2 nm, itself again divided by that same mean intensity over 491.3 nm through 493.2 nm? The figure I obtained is 0.0790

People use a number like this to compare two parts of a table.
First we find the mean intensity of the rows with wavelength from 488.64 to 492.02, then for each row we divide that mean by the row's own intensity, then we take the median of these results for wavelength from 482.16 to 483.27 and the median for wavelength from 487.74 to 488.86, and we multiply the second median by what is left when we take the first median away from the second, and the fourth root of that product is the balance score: 0.55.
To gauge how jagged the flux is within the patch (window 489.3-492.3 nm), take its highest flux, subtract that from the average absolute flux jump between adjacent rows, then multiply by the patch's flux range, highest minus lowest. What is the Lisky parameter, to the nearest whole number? -32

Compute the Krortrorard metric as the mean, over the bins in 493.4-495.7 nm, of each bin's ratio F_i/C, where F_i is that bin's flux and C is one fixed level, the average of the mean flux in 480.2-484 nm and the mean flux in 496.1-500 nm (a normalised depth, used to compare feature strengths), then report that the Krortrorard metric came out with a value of 1.02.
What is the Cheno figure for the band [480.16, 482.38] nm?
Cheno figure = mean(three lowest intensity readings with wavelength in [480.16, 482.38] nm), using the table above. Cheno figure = 12.3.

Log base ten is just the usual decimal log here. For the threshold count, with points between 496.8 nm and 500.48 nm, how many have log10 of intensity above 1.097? 13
